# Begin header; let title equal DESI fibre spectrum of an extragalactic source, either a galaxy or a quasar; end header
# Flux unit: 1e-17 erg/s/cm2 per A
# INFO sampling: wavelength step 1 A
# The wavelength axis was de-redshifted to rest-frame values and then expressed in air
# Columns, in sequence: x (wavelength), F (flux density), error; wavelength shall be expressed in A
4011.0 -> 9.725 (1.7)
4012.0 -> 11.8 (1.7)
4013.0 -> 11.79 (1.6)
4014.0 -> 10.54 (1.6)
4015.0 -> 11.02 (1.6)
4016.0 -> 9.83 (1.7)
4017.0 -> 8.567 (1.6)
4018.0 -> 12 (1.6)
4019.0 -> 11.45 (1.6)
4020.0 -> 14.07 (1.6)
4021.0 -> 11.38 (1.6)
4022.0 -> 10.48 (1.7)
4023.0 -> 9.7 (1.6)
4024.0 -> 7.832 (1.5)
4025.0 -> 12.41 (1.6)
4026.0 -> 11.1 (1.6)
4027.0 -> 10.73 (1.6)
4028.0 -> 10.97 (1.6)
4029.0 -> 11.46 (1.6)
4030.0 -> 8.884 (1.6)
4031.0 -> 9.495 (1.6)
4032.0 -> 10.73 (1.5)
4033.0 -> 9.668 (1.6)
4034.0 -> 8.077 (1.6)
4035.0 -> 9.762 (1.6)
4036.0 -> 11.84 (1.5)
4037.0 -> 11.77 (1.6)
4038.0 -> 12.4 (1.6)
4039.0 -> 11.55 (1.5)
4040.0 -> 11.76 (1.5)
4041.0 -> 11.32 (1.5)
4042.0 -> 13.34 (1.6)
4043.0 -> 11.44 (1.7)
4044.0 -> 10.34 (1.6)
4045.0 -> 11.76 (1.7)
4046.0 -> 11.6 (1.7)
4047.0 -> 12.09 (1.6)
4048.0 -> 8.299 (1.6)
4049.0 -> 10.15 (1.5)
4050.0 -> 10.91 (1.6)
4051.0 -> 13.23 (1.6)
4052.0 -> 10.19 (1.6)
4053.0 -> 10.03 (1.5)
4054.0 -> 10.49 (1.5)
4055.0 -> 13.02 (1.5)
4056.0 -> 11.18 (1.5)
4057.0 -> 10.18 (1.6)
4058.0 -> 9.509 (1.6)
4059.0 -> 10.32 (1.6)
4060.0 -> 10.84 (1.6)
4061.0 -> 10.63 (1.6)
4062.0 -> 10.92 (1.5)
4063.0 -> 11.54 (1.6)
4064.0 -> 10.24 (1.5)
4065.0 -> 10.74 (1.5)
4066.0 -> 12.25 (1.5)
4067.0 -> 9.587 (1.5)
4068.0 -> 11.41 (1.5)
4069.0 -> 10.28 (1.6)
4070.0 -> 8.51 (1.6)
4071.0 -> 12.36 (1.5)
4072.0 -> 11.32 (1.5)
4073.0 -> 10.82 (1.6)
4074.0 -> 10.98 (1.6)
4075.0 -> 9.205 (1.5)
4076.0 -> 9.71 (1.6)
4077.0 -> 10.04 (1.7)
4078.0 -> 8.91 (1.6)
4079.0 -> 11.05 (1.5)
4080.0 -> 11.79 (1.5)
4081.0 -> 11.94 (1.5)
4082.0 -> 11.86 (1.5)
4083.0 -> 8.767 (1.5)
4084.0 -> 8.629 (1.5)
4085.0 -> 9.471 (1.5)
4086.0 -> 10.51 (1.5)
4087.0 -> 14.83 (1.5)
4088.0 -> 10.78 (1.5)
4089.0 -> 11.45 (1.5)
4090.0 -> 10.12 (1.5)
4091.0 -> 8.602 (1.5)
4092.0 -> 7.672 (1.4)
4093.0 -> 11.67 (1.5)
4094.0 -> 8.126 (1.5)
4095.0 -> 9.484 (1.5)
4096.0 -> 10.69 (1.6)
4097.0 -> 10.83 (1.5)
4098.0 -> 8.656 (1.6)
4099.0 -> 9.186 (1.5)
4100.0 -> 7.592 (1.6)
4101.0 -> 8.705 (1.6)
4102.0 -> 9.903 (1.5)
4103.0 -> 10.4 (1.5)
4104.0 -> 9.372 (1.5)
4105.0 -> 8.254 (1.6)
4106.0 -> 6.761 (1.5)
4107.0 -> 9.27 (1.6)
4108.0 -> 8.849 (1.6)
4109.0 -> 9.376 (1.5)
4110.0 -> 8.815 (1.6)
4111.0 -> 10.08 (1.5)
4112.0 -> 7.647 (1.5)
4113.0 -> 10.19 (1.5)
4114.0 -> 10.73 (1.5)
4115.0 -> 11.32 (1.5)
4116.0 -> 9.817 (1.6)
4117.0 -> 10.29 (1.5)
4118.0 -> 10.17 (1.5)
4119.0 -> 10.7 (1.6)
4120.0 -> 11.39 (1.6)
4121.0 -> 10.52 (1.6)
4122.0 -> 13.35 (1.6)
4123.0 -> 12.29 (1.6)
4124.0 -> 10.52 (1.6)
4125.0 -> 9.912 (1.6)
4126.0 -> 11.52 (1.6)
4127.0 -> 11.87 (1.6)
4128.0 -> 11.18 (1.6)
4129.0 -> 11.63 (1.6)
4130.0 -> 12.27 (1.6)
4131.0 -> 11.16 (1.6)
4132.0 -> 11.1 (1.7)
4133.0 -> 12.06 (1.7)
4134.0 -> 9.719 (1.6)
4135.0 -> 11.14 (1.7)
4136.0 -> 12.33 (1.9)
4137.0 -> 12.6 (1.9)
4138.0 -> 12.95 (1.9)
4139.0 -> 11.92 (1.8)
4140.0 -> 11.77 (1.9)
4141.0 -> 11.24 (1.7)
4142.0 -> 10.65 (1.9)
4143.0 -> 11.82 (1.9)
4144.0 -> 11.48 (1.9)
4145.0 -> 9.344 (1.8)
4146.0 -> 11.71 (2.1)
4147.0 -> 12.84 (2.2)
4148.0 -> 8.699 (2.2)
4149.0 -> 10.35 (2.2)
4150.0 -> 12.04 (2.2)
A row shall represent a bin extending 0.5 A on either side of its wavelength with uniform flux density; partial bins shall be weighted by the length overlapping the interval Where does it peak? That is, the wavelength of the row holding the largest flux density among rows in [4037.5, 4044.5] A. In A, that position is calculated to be 4042.0 A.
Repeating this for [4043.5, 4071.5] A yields 4051.0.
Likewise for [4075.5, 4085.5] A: 4081.0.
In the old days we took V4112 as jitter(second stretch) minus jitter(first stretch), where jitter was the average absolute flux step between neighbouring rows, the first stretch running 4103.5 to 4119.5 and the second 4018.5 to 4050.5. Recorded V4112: 0.26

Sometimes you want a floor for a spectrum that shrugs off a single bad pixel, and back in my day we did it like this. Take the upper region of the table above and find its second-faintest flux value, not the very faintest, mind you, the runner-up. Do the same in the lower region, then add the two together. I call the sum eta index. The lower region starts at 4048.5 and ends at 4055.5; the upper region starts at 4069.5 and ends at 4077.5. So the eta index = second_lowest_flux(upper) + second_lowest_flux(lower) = 19.4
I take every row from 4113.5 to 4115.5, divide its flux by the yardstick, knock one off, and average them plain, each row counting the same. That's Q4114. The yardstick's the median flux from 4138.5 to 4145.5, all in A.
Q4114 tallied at -0.040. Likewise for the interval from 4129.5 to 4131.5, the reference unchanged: 0.020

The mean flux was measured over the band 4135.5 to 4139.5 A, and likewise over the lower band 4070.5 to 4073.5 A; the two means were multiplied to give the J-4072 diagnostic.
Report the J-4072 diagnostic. 143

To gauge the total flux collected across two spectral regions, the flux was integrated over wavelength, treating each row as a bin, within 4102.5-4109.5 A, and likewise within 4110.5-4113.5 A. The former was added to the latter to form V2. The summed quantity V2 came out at 90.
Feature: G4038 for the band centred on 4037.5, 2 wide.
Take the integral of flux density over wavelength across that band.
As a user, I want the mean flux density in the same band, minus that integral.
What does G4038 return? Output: -12.1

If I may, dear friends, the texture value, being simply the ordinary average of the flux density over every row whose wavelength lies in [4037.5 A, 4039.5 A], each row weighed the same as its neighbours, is 12.0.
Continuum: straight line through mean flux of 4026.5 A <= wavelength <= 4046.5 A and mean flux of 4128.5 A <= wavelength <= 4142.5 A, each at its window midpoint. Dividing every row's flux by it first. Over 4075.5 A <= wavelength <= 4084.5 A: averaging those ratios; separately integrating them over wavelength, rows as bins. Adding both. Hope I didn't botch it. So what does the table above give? 9.2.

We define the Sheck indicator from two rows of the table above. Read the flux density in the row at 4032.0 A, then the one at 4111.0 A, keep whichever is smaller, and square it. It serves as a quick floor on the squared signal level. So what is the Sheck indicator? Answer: 102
